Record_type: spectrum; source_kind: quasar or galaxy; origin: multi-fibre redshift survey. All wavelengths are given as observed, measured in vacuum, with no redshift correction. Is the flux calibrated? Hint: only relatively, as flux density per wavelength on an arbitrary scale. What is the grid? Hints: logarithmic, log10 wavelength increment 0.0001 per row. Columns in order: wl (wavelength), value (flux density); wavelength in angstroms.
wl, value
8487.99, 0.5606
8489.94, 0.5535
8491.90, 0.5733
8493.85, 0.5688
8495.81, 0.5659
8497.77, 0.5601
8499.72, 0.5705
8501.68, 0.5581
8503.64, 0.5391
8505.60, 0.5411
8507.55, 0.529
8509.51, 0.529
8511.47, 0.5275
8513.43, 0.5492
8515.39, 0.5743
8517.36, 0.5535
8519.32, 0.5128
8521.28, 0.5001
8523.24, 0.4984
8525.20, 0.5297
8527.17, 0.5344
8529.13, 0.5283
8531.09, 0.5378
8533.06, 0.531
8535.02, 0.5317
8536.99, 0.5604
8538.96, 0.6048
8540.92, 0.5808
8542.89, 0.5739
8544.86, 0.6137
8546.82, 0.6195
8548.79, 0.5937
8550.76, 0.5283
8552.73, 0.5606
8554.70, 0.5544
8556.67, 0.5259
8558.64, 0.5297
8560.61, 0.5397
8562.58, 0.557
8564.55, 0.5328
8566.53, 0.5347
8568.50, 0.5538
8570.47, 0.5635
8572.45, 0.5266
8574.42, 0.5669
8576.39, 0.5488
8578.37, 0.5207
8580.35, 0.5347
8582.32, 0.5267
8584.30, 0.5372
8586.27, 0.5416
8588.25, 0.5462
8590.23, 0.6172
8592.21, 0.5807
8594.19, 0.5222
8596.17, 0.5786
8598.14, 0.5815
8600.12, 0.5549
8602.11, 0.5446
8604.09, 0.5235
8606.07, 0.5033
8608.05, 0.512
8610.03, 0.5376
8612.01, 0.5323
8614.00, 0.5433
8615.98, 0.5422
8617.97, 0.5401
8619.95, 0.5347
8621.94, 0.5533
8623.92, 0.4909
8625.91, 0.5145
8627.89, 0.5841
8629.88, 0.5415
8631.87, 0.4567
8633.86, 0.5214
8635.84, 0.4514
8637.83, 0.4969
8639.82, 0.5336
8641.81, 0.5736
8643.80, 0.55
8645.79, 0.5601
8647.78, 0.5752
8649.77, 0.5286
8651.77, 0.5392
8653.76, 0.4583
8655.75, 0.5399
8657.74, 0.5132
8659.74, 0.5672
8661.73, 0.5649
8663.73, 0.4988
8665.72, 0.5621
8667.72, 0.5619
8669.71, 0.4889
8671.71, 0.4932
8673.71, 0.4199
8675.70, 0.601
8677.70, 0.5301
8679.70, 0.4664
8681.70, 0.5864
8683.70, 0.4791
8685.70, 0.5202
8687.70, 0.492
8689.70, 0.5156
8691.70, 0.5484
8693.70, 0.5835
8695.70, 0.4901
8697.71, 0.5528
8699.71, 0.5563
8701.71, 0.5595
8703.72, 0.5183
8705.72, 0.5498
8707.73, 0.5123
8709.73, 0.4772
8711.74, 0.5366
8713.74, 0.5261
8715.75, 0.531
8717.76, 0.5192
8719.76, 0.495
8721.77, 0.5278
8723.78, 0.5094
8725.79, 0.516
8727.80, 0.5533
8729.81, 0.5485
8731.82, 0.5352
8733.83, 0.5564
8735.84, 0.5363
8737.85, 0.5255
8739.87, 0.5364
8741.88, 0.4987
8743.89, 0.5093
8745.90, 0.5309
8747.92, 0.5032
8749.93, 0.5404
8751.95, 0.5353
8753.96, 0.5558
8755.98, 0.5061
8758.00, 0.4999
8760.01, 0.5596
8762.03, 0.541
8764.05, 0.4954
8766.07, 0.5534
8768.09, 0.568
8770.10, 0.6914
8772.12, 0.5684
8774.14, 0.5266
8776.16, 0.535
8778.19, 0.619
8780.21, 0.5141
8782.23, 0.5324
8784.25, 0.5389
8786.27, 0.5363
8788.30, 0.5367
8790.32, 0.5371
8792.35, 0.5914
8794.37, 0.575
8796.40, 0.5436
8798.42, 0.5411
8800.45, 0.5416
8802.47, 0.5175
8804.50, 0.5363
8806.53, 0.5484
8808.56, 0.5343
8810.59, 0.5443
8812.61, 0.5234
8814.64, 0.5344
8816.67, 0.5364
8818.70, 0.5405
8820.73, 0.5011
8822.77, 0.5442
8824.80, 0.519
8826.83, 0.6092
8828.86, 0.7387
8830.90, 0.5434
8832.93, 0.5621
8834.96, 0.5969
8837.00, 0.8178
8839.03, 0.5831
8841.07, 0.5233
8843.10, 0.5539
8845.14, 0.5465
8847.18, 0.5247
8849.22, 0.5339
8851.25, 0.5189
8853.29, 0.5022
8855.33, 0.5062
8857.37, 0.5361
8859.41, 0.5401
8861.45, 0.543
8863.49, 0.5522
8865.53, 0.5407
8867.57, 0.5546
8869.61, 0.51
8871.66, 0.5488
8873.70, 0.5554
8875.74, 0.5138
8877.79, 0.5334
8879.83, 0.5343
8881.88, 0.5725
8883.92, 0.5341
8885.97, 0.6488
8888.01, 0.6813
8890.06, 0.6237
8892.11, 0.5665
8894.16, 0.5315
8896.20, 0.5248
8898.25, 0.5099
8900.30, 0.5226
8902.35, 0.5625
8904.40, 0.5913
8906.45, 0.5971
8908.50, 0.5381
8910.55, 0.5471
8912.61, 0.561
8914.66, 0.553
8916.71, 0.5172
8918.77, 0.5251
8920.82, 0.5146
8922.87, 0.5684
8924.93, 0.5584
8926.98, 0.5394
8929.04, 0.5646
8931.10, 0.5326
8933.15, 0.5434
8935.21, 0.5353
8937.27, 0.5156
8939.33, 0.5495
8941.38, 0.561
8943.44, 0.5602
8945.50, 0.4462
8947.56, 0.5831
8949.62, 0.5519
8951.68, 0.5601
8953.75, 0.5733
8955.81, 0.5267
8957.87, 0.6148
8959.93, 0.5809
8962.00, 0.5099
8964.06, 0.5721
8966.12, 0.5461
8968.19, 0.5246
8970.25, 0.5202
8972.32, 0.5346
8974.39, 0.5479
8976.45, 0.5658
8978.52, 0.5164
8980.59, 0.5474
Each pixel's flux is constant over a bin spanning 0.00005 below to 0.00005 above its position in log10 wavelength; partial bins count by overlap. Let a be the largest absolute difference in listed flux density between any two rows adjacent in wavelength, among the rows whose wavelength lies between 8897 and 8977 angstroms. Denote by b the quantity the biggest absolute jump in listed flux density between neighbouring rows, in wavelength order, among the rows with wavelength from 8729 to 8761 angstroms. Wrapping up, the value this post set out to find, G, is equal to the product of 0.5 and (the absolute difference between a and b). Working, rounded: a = 0.137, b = 0.060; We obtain 0.0386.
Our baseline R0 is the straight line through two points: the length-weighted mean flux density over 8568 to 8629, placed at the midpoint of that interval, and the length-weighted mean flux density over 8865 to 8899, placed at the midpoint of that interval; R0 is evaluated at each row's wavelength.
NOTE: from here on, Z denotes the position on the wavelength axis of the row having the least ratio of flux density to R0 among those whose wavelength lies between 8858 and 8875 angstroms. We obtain 8869.61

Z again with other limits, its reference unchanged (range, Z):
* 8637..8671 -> 8653.76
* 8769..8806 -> 8780.21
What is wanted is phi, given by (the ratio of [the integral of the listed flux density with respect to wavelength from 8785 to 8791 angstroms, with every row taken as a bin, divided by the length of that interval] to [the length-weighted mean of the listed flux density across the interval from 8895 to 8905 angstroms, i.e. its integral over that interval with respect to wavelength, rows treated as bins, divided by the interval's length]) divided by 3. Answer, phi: 0.331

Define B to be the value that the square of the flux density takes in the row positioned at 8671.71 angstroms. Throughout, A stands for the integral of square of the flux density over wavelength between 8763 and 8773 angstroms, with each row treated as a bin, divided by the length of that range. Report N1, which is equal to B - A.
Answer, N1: -0.092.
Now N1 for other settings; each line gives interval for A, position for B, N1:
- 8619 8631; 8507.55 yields -0.008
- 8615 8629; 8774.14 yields -0.012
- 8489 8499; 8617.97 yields -0.027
